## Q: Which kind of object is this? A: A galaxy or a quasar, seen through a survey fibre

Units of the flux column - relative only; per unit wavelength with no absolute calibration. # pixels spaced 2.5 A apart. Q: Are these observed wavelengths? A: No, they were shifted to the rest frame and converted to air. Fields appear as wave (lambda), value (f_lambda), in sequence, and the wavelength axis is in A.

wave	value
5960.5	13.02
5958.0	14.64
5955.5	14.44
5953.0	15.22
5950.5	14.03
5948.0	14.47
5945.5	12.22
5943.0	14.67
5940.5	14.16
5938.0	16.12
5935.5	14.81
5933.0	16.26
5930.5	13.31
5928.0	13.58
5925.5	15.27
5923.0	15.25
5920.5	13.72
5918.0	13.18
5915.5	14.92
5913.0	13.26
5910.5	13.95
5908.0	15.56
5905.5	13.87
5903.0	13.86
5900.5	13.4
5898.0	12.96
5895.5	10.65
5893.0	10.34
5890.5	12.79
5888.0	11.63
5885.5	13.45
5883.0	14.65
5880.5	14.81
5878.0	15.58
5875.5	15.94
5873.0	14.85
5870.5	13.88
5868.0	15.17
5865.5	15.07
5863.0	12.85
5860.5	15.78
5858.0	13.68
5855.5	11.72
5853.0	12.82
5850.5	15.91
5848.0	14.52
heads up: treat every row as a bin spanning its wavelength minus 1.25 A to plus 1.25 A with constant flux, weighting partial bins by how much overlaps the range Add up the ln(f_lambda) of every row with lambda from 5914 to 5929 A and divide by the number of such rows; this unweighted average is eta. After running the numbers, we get 2.66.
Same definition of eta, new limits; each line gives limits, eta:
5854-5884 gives 2.67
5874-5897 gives 2.58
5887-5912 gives 2.55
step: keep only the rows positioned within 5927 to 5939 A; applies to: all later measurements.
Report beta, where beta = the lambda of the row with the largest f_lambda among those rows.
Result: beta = 5933.0 A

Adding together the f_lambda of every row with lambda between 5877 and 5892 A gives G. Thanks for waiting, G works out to 82.9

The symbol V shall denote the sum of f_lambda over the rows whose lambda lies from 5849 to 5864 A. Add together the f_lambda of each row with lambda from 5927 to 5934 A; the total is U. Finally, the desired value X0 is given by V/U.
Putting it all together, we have 1.9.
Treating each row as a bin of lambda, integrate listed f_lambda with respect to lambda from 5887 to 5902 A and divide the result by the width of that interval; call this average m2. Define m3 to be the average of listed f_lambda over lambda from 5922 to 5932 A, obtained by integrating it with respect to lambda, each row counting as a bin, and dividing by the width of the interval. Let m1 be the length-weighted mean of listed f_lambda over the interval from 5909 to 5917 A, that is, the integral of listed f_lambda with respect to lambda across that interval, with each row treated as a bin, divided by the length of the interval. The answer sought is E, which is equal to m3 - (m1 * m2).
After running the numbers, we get -154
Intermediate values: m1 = 14.1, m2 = 12.0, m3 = 14.4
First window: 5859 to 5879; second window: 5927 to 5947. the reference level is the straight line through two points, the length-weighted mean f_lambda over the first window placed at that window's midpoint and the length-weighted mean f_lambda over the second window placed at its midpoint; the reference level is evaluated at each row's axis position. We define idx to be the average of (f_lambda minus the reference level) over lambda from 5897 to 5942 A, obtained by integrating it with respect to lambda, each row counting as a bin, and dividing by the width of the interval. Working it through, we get -0.2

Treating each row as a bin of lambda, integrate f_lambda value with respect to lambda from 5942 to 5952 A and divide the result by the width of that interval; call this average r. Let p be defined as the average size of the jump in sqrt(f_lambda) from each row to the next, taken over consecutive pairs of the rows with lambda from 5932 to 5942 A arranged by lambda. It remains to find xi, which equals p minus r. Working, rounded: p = 0.201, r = 13.9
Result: -13.7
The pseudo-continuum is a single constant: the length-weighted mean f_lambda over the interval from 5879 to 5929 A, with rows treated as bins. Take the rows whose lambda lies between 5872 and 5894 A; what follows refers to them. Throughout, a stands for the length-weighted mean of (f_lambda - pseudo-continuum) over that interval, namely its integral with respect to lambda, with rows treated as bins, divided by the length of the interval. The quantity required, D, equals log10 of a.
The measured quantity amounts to -0.6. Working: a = 0.24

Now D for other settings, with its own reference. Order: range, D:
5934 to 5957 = 0.0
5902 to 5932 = -0.2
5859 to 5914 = -0.6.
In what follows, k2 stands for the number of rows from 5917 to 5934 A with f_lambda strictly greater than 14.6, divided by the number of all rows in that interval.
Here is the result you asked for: 0.43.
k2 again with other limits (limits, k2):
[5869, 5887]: 0.71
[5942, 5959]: 0.43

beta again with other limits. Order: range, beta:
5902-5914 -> 5908.0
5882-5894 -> 5883.0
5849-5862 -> 5850.5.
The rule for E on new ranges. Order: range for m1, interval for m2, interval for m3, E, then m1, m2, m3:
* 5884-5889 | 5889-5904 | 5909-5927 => -142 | 12.7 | 12.3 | 14.2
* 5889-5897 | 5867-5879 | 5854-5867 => -157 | 11.3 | 15.1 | 13.8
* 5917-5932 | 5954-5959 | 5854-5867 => -192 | 14.1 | 14.6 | 13.8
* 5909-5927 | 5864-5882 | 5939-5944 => -199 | 14.2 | 15.0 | 14.5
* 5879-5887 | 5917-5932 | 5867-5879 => -186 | 14.3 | 14.1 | 15.1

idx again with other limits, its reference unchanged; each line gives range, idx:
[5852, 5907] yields -1.2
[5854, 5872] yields -0.9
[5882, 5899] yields -2.4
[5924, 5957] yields 0.1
